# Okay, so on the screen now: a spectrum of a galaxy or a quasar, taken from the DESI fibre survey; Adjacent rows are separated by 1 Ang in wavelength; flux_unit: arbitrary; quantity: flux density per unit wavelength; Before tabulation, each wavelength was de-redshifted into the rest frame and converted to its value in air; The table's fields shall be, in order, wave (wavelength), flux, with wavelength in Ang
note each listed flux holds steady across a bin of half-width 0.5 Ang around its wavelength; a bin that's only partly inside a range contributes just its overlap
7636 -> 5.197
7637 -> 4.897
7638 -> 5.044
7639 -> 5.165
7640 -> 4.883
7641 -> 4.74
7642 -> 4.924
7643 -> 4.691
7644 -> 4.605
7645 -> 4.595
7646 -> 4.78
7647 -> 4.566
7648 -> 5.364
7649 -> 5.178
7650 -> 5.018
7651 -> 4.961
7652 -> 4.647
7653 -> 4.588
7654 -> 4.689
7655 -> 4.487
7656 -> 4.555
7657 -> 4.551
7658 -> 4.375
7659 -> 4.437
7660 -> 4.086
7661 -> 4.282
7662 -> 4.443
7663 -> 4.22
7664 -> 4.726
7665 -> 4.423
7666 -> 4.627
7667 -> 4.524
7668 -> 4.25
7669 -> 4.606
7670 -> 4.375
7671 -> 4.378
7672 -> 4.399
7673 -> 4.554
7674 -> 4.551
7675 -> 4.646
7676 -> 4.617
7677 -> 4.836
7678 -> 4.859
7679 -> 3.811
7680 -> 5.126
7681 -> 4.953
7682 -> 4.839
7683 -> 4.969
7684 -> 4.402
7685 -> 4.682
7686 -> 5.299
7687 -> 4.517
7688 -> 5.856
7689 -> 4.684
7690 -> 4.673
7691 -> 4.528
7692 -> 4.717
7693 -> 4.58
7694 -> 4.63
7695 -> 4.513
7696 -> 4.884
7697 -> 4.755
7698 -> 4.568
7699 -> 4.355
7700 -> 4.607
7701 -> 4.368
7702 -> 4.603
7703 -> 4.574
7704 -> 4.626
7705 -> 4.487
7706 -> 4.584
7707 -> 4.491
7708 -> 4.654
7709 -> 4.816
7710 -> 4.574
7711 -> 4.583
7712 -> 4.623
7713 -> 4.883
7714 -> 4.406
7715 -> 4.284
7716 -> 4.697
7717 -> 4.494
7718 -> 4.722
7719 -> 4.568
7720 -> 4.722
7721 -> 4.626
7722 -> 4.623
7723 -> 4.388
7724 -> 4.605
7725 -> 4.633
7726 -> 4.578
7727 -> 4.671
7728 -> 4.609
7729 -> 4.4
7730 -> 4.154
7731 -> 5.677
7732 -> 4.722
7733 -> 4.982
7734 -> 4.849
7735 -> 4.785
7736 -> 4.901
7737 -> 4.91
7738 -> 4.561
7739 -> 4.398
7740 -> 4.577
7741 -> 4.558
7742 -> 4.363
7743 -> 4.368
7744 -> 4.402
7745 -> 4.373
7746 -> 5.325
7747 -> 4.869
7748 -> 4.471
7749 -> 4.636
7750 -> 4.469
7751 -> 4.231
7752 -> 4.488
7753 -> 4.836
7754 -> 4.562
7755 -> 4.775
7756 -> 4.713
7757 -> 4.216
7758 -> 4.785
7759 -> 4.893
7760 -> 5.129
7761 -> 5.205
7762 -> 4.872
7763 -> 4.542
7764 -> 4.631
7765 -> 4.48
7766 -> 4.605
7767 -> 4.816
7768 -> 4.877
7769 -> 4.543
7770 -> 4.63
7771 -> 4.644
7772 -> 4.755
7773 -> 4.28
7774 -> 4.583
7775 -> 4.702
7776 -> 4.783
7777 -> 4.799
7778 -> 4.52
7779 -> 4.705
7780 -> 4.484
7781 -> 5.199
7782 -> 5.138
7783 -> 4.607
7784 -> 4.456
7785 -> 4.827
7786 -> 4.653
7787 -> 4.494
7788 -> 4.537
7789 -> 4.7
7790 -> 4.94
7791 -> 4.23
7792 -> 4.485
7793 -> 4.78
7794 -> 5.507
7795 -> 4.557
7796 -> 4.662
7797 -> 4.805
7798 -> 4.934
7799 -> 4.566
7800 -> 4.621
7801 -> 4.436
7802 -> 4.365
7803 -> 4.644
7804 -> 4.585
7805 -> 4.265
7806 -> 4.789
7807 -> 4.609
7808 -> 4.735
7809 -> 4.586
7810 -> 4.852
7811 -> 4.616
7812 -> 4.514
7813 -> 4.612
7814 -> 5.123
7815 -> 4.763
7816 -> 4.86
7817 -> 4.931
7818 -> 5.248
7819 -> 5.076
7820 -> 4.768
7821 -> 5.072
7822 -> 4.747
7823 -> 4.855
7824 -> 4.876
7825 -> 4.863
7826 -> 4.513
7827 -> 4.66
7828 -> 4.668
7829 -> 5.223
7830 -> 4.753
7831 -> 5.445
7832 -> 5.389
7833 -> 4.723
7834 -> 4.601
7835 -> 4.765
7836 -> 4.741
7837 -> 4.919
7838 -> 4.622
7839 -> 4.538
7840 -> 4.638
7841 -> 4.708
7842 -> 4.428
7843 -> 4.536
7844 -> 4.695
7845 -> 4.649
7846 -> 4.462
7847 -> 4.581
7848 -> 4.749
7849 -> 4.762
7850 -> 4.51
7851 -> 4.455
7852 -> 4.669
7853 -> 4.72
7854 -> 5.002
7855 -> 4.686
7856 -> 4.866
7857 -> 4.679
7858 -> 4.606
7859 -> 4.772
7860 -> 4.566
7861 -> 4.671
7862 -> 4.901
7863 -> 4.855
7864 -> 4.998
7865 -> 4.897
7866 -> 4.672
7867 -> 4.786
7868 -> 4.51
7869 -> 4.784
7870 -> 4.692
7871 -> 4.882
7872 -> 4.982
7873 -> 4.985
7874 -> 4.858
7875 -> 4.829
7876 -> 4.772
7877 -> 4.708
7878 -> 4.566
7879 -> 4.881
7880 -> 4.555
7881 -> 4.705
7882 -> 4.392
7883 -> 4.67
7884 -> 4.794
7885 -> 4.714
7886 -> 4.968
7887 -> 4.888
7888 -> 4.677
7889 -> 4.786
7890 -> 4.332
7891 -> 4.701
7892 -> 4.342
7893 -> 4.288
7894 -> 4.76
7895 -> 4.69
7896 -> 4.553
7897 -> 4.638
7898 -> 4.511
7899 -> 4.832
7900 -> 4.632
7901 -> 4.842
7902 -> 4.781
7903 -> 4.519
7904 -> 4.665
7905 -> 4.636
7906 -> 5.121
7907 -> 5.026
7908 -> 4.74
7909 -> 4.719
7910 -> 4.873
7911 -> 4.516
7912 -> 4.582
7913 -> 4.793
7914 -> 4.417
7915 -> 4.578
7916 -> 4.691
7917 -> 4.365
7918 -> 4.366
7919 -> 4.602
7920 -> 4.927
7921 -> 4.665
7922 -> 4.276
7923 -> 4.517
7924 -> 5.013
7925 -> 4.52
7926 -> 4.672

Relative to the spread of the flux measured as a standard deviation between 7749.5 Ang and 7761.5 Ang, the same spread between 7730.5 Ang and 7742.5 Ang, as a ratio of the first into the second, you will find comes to 1.1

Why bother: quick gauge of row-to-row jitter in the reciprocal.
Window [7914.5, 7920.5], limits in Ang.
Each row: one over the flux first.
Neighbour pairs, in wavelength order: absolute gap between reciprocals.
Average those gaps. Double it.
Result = 0.019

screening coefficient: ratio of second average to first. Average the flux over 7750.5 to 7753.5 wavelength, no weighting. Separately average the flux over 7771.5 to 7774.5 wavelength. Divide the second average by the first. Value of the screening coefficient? 1.00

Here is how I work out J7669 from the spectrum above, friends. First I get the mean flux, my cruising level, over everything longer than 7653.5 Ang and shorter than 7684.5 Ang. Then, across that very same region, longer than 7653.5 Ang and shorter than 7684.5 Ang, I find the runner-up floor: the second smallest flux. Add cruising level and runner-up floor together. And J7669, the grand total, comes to 8.6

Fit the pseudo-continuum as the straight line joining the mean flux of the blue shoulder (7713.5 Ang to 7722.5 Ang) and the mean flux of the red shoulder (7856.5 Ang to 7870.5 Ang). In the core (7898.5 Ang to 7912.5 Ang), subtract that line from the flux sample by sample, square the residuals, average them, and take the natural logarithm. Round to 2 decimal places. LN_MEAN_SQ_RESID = -3.45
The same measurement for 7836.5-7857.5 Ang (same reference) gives -3.70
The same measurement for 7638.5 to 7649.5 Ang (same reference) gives -1.57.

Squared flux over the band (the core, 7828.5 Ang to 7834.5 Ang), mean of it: 25.3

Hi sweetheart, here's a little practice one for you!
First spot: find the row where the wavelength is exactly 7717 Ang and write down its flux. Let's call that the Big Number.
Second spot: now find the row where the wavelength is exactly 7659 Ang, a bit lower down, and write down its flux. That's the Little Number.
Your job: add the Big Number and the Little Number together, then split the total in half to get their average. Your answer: 4.47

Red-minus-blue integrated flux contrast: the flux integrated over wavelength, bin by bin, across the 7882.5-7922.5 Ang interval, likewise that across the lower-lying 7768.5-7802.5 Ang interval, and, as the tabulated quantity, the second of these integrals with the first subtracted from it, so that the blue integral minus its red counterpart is -28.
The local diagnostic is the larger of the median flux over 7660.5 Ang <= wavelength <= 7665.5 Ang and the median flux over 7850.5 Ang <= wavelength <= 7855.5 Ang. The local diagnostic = 4.69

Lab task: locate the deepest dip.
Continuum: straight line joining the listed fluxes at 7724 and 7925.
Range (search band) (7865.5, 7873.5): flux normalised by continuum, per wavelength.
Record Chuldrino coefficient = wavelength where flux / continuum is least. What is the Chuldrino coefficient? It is 7868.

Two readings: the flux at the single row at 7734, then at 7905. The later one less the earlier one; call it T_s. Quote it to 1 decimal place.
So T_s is -0.2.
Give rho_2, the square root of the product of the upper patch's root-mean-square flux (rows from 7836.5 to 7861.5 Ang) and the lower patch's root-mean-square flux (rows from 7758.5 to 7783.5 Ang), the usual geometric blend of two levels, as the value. 4.70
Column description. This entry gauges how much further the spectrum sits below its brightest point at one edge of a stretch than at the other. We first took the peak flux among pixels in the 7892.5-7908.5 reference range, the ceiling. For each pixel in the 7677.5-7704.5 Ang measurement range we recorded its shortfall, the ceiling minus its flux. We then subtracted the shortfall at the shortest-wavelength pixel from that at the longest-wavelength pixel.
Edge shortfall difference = 0.23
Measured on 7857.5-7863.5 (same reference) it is -0.25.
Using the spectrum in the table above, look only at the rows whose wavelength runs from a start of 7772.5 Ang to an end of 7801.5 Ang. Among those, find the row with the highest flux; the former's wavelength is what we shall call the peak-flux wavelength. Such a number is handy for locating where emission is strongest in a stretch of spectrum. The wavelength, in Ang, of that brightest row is 7794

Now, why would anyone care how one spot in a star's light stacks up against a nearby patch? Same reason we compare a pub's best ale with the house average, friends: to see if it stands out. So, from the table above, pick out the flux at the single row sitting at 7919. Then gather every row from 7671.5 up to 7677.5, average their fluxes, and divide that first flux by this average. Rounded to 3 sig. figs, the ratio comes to 1.00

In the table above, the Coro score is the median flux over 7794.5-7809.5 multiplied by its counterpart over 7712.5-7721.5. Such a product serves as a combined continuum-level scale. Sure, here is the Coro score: 21.3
